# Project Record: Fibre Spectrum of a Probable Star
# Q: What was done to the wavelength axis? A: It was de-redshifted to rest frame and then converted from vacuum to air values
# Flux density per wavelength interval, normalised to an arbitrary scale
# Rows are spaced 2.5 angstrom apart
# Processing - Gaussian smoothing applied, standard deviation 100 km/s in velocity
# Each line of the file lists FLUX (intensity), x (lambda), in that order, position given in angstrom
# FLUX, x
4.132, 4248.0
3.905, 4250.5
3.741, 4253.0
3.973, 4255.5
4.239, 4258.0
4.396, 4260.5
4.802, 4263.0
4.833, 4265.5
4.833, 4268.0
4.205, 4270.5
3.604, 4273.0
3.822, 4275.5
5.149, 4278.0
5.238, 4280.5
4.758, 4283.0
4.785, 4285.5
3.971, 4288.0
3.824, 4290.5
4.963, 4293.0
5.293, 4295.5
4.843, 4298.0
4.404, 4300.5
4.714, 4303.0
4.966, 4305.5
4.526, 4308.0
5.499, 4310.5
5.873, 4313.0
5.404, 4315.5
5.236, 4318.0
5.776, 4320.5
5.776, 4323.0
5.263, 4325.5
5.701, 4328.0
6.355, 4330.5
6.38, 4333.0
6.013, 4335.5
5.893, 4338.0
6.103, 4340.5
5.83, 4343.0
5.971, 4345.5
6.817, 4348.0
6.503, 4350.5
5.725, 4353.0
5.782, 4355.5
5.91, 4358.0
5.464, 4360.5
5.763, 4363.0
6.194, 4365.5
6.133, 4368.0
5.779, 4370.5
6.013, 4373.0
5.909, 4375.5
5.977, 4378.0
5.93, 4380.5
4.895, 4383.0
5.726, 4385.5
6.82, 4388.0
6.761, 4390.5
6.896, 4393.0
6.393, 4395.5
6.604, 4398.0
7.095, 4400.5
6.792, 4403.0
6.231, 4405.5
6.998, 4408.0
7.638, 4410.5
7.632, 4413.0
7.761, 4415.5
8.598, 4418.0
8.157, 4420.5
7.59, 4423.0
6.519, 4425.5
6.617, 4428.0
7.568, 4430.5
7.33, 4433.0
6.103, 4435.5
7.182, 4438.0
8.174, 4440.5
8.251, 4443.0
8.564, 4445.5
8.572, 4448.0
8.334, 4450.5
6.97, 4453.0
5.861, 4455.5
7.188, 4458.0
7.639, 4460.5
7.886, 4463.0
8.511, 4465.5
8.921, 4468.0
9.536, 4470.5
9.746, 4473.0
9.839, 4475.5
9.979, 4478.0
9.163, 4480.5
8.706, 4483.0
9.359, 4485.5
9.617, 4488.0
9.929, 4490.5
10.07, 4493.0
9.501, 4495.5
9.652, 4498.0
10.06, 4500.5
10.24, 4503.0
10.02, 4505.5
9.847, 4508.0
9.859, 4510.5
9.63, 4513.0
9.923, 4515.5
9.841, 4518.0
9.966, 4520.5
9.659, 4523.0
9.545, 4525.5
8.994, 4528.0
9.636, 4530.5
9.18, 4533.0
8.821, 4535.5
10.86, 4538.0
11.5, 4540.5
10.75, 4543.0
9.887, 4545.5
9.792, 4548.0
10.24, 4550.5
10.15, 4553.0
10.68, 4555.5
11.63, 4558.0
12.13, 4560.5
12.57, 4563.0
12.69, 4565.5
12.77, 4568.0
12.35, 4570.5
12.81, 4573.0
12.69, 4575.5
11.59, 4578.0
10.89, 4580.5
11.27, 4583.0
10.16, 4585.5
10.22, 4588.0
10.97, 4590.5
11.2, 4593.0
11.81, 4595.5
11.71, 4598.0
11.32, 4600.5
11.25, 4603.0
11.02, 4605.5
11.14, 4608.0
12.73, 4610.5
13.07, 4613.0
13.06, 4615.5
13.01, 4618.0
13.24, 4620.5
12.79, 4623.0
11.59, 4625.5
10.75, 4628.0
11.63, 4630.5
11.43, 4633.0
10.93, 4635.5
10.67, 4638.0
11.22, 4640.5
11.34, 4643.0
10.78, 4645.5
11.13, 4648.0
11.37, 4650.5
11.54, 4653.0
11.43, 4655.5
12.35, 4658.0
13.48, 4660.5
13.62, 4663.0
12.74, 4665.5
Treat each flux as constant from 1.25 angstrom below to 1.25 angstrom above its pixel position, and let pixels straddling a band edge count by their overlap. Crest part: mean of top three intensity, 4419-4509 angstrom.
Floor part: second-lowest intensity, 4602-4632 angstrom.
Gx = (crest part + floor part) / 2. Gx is 10.6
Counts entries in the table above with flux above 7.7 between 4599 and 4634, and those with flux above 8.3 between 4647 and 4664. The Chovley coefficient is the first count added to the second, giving 21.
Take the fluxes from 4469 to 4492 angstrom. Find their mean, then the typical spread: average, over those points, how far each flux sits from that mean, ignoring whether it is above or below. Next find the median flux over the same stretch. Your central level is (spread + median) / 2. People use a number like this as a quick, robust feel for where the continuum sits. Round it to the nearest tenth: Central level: 5.0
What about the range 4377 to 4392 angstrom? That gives 3.2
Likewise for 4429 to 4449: 4.3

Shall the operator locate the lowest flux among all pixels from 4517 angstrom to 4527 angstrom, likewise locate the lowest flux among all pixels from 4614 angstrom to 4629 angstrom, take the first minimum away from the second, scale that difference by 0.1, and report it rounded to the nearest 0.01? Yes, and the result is 0.12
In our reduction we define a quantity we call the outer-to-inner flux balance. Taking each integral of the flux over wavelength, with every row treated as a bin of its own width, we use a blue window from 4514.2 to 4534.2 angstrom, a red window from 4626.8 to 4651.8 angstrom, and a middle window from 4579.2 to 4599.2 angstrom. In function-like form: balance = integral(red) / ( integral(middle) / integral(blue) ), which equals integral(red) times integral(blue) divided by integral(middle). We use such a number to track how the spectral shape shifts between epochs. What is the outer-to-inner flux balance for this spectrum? 242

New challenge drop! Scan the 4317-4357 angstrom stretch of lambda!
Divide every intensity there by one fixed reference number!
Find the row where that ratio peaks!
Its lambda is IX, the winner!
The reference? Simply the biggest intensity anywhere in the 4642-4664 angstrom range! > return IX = 4348.0 angstrom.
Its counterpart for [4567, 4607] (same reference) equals 4573.0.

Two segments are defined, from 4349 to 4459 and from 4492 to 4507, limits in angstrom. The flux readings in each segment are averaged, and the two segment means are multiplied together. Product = 67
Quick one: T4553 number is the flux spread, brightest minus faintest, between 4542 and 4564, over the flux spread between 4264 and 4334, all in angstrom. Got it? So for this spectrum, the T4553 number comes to 1.0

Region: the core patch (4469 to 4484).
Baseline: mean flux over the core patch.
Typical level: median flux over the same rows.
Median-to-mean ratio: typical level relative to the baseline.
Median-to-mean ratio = 1.015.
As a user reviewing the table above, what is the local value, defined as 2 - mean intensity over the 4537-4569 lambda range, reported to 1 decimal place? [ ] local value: -9.2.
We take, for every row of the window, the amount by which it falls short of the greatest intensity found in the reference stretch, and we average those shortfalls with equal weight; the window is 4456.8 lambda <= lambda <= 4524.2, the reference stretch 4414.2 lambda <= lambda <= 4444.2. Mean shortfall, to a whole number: -1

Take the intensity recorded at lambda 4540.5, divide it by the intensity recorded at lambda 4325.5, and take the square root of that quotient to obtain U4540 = 1.5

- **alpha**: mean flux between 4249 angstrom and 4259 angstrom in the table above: 4.0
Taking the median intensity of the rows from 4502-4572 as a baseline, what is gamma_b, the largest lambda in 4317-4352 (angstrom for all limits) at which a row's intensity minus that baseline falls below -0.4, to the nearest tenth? 4350.5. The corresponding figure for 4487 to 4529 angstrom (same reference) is 4528.0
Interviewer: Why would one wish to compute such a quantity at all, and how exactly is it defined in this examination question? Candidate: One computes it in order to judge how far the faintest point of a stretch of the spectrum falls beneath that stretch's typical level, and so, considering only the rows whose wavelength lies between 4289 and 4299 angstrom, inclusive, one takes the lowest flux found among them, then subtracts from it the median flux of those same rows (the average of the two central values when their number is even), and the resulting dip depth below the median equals -1.08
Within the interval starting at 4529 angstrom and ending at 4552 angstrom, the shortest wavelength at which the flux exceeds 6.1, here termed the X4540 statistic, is 4530.5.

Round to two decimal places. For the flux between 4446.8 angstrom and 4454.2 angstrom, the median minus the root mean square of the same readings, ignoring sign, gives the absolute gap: 0.34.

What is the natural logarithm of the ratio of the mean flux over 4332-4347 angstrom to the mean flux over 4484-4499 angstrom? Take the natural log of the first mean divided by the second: -0.47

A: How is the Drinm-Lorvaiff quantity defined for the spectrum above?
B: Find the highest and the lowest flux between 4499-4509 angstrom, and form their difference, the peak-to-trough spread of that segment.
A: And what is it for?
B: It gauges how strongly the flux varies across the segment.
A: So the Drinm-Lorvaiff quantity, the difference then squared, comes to 0.2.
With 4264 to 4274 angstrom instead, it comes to 1.5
